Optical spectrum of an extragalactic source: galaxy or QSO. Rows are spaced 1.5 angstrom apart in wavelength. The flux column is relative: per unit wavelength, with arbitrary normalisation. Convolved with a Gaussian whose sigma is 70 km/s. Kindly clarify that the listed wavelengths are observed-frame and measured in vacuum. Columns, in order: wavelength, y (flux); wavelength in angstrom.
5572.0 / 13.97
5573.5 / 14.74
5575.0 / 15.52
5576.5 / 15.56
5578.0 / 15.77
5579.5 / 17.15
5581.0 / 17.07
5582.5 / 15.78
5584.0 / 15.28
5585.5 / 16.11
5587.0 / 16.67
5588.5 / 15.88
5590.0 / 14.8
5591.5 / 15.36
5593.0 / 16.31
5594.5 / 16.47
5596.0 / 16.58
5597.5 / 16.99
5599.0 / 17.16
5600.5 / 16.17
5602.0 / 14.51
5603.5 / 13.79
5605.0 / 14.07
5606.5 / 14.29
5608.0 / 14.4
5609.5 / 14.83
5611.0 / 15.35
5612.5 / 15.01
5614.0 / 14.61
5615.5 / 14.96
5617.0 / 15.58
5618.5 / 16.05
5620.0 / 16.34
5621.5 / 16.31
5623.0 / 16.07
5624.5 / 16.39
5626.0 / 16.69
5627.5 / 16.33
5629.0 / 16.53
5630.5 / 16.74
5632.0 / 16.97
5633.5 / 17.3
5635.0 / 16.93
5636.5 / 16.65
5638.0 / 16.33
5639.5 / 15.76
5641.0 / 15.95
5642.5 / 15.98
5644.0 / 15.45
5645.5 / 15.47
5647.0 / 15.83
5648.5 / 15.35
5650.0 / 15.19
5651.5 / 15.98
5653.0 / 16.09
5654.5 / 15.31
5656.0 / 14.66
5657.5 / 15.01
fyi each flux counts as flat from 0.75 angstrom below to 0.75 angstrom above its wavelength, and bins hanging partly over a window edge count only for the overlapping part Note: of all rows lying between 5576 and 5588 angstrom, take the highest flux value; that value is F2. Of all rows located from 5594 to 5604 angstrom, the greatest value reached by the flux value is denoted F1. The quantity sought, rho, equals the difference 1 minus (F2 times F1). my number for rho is -293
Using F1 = 17.16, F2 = 17.15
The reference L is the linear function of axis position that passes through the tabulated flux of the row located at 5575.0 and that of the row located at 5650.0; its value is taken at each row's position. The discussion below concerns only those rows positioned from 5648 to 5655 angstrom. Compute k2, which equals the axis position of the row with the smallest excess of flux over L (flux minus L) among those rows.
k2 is 5650.0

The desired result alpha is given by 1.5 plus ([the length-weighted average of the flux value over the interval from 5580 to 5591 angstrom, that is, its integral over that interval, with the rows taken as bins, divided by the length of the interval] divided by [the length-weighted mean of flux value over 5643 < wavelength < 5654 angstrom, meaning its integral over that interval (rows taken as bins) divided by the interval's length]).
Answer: 2.52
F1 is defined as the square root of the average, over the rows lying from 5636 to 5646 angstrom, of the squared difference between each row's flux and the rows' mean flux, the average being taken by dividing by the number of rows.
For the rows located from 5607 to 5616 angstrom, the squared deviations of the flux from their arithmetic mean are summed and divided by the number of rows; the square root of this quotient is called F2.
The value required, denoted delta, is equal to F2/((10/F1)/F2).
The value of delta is 0.004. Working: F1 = 0.41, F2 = 0.30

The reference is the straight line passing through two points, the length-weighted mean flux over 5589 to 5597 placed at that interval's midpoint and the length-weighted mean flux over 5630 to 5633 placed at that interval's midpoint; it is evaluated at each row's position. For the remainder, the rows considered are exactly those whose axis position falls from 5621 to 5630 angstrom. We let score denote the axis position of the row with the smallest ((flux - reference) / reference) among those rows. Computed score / 5623.0 angstrom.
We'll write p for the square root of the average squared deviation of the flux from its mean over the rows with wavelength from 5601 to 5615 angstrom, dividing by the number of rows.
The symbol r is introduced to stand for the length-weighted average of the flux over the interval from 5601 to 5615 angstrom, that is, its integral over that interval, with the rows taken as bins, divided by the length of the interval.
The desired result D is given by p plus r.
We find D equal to 15.0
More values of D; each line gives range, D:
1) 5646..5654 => 16.0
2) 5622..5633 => 16.8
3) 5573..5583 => 16.8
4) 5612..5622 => 16.2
